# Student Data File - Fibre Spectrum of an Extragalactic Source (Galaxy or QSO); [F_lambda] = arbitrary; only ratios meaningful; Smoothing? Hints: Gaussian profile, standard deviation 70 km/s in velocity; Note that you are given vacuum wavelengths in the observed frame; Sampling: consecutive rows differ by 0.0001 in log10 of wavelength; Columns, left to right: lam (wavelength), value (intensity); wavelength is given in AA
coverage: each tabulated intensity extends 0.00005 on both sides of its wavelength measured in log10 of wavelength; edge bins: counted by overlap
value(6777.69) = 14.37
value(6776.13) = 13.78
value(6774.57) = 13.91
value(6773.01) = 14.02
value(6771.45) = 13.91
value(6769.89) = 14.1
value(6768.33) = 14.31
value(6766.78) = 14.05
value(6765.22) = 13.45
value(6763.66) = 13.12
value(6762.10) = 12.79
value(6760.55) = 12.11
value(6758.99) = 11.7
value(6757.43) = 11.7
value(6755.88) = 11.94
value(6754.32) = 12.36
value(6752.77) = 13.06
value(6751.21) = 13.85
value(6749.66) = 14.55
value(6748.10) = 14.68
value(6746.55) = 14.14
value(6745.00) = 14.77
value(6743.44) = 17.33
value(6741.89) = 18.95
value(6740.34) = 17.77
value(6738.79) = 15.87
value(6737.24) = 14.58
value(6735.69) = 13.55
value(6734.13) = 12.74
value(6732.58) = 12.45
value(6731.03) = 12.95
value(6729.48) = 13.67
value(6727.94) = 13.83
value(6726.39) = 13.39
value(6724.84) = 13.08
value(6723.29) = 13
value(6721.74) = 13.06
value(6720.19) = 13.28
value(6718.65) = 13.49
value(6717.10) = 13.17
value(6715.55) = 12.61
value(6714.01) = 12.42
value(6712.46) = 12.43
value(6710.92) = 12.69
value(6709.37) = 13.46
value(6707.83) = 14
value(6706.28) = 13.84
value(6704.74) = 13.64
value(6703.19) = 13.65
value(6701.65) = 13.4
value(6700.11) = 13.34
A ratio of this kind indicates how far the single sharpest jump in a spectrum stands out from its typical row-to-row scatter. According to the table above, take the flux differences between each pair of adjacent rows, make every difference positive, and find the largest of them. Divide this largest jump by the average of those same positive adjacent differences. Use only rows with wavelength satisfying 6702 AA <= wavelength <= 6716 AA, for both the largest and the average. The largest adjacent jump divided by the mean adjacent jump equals 2.88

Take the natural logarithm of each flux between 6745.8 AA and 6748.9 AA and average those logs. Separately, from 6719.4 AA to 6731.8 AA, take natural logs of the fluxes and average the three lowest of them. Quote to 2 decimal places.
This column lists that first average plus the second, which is 5.23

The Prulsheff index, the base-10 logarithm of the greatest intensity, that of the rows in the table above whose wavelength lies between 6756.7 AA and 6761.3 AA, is 1.083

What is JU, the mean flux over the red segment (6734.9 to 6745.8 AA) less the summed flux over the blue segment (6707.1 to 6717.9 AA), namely -75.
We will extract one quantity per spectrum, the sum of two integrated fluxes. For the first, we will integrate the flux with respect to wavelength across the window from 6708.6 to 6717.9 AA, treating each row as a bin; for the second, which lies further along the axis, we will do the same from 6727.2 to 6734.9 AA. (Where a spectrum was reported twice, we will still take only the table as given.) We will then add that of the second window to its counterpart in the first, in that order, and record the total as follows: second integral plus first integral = 220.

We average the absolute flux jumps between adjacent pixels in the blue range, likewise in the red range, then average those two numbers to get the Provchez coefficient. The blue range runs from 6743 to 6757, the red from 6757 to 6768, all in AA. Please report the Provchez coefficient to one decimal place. 0.6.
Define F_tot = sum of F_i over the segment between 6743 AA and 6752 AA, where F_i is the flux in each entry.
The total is 89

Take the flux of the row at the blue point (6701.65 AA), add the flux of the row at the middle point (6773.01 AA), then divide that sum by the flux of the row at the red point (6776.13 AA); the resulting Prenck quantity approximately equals 1.99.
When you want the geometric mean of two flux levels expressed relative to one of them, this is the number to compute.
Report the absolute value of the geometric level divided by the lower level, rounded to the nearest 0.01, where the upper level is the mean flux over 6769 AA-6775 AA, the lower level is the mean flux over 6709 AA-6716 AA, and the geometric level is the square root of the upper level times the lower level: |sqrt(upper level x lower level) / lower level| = 1.05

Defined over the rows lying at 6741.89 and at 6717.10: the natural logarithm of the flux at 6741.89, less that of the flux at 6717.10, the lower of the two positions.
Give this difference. 0.36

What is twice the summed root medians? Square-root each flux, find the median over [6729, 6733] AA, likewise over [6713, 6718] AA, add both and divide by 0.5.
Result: 14.3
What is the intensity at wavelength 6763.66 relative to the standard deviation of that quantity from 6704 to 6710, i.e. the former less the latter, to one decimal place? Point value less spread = 12.9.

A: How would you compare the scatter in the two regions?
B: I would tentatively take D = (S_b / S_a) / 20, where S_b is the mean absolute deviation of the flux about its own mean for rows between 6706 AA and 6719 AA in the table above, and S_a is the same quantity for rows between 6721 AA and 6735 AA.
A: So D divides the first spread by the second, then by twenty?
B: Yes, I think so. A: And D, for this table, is 0.08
